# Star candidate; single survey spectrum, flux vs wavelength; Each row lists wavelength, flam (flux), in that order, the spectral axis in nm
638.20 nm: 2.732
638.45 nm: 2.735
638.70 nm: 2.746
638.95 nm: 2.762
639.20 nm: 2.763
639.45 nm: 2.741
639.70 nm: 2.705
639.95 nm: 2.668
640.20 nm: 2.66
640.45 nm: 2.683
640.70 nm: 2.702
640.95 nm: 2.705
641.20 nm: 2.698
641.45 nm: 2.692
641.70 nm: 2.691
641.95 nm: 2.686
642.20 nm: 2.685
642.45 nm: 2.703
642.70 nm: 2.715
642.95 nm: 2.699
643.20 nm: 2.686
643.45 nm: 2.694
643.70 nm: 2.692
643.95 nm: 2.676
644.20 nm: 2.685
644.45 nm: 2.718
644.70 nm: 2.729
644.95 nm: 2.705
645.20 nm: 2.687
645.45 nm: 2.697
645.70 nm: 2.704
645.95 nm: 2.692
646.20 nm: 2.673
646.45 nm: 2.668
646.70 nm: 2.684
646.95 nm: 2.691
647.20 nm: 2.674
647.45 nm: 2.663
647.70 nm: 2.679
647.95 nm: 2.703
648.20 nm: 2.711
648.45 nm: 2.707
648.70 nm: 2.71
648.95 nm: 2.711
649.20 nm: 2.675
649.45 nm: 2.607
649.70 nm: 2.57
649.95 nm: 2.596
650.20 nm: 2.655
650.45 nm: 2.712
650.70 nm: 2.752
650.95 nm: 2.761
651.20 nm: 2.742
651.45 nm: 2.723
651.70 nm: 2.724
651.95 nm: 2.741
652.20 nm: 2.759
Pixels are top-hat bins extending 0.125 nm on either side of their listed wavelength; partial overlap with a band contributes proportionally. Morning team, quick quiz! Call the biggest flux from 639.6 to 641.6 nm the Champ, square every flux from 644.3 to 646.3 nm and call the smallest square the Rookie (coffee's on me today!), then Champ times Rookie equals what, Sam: 19.3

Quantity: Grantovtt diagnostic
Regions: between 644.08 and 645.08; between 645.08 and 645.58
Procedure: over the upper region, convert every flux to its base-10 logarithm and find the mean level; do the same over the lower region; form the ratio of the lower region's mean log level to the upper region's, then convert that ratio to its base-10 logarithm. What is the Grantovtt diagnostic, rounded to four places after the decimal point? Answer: 0.0028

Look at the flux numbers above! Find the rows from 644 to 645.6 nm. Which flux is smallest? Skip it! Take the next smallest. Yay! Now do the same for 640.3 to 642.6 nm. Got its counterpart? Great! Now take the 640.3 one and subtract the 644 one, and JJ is 0.00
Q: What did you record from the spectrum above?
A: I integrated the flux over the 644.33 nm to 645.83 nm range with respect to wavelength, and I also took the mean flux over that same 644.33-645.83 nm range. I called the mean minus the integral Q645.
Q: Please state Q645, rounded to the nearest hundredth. -1.35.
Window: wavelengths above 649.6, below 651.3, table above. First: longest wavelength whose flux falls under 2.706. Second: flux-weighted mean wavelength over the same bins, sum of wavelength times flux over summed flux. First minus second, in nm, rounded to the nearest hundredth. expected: -0.26 nm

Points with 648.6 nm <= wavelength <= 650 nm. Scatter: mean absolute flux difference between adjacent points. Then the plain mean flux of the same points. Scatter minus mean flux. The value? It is -2.61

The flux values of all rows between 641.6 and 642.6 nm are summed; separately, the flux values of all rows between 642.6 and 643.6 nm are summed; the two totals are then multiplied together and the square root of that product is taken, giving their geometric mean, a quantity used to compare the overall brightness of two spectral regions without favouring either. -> 10.8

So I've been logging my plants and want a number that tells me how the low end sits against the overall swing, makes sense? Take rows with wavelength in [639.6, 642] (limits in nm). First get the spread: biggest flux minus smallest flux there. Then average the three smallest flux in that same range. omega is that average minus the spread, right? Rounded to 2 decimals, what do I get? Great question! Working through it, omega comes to 2.63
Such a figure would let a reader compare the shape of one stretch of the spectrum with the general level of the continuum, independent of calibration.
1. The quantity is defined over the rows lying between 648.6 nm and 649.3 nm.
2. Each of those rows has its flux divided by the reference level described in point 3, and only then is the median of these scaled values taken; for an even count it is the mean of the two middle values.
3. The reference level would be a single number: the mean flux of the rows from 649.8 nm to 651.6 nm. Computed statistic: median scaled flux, 1.00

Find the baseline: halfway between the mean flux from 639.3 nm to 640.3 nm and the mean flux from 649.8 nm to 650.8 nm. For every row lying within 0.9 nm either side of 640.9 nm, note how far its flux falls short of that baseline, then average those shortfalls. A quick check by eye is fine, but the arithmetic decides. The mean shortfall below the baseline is -0.004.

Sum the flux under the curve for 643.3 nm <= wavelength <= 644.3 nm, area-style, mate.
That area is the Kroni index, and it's 2.7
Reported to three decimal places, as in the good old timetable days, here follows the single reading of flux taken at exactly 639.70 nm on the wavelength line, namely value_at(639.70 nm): 2.705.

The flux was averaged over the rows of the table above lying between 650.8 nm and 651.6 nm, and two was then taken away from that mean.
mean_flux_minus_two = 0.742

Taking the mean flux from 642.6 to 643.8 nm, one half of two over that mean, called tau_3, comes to 0.371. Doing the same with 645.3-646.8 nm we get 0.372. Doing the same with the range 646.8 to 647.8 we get 0.374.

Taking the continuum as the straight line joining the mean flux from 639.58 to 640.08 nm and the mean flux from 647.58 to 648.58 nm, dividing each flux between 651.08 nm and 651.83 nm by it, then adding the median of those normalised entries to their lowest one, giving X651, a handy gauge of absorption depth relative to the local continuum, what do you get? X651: 2.01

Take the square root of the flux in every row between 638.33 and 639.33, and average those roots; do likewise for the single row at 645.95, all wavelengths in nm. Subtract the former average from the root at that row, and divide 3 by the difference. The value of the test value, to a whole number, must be -166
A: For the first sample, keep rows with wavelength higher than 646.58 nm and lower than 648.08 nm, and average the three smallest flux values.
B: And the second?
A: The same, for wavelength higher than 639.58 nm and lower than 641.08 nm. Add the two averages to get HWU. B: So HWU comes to 5.34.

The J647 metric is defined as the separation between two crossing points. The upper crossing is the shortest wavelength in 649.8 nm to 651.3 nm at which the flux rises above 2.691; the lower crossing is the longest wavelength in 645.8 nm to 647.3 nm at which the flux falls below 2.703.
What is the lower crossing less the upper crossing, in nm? -3.25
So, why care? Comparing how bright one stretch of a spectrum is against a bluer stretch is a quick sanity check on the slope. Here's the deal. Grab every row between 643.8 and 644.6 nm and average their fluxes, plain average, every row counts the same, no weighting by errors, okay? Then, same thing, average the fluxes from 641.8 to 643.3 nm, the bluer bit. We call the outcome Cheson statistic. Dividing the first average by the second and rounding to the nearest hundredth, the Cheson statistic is 1.00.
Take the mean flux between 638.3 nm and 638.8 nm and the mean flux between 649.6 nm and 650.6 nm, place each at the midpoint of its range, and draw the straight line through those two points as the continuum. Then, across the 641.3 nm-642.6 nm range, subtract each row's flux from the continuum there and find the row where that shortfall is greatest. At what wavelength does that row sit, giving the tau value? 641.95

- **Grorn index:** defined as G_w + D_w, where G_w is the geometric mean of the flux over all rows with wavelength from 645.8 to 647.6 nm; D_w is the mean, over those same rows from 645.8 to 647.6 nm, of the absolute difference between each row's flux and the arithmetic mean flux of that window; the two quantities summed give 2.687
